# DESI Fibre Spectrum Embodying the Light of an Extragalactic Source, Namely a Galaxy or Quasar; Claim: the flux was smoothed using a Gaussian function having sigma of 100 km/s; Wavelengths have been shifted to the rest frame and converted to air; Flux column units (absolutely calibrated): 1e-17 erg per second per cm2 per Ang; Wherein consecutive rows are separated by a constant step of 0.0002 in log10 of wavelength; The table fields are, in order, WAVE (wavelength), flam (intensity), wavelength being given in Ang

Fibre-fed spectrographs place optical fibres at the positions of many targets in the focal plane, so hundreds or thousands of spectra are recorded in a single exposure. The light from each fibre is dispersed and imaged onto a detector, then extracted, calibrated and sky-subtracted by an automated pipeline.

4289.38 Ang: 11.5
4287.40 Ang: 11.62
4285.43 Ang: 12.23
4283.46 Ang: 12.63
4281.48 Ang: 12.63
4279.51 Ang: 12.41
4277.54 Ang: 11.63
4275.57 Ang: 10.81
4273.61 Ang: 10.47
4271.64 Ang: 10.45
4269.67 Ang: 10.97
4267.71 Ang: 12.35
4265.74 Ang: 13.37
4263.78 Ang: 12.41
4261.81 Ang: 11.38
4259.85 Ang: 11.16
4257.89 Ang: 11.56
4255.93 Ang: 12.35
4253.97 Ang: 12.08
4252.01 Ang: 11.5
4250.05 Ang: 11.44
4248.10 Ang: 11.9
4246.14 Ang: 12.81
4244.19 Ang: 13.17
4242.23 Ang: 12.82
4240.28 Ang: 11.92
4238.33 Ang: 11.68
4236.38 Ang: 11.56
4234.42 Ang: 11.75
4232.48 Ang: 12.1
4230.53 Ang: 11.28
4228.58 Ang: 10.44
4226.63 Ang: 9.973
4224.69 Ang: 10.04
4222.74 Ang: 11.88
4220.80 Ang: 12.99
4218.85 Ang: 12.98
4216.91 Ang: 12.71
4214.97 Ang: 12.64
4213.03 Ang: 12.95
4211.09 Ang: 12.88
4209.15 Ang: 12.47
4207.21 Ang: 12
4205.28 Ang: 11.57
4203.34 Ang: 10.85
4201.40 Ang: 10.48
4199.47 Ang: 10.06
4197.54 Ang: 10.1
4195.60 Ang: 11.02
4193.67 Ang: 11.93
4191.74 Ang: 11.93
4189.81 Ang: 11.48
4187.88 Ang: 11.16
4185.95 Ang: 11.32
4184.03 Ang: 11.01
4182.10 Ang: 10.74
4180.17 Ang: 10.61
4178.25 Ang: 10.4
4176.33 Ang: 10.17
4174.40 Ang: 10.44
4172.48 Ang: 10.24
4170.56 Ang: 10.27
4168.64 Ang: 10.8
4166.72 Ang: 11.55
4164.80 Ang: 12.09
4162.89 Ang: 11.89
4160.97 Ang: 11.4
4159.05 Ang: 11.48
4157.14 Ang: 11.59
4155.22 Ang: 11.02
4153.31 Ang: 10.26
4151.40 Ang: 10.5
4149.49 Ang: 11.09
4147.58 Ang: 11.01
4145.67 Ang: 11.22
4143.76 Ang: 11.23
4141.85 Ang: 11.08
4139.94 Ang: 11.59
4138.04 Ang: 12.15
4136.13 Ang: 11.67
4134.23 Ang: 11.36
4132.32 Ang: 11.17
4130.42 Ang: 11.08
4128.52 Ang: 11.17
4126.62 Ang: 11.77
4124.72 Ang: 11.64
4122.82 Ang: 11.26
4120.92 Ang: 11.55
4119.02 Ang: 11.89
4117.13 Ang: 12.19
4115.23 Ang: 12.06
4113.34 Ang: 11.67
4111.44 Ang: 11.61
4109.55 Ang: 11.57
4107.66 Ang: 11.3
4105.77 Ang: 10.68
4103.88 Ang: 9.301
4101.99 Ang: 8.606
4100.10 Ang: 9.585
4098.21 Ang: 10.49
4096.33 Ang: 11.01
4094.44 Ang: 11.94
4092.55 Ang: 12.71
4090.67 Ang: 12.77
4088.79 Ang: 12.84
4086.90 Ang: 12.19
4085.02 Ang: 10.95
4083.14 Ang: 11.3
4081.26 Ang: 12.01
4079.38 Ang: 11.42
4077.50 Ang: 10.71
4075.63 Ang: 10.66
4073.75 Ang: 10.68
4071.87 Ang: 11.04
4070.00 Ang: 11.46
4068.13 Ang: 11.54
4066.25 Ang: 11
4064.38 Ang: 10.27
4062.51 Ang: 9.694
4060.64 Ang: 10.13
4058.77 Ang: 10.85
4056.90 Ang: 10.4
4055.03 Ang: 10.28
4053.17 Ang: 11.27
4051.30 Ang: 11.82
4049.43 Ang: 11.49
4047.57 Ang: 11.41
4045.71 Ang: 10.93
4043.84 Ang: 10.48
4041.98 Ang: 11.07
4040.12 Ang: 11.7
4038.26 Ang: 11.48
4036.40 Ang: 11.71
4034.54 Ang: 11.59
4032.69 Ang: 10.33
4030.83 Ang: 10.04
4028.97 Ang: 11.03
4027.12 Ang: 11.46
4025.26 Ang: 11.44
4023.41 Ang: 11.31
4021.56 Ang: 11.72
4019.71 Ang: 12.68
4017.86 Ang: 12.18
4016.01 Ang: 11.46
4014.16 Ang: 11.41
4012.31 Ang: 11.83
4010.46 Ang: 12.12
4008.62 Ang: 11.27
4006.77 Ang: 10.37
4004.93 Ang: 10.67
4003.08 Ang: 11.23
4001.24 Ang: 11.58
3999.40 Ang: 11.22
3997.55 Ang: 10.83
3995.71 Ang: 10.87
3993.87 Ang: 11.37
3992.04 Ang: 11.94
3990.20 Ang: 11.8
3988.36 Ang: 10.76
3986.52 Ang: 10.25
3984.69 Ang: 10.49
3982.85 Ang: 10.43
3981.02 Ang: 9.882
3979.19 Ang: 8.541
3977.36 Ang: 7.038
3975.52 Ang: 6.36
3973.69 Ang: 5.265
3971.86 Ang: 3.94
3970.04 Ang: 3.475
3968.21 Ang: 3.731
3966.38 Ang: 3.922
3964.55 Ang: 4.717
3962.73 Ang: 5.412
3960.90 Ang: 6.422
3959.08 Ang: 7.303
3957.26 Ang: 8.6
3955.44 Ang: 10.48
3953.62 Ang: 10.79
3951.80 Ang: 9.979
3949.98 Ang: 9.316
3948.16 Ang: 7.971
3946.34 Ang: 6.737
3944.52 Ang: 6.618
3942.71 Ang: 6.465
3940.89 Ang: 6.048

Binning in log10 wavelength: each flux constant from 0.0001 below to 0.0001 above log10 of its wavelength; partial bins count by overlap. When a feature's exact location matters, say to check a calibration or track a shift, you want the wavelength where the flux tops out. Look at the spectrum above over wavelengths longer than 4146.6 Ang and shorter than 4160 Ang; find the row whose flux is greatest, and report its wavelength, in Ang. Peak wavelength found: 4157.14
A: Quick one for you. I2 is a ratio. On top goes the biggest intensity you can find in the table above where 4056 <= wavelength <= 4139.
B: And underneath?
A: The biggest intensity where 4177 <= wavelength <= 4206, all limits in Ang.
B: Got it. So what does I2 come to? 1.08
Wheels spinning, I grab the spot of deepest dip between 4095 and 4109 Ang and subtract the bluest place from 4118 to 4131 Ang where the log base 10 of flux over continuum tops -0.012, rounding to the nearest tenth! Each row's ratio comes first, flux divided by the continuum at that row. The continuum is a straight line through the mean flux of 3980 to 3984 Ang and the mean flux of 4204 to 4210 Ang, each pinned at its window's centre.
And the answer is -17.0 Ang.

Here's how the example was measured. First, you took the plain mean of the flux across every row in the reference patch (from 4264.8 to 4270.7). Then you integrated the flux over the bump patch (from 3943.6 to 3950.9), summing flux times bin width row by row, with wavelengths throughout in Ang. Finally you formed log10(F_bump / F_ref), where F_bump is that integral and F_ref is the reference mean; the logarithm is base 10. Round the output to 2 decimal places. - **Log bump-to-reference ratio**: 0.66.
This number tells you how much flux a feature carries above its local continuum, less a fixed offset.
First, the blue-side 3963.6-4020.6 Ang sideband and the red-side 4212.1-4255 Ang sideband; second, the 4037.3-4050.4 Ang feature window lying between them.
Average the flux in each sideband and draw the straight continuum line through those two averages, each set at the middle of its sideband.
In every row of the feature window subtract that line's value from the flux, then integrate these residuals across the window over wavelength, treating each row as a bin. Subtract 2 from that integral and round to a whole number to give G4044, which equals 14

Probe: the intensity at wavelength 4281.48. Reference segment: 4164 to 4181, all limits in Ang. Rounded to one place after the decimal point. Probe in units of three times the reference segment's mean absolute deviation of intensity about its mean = 8.4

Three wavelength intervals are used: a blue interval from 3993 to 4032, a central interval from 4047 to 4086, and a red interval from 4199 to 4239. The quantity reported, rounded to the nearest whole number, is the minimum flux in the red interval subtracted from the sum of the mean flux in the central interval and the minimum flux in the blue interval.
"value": 11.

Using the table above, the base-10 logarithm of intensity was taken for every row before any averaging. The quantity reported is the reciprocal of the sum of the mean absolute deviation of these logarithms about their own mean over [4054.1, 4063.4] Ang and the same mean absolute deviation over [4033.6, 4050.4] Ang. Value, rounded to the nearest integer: 40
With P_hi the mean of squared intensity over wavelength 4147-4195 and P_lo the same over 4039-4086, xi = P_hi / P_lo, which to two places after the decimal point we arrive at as 1.01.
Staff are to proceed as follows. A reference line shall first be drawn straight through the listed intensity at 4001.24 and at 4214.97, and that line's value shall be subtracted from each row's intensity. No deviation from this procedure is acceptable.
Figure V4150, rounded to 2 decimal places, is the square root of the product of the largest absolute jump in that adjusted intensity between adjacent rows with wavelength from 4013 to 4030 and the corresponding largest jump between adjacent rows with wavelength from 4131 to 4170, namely 0.86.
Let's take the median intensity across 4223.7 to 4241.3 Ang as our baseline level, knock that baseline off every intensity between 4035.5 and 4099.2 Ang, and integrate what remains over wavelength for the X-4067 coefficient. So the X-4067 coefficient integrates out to -21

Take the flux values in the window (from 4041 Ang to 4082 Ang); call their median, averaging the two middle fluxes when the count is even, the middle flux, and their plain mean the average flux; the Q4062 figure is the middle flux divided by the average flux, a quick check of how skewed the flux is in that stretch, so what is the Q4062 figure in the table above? 1.00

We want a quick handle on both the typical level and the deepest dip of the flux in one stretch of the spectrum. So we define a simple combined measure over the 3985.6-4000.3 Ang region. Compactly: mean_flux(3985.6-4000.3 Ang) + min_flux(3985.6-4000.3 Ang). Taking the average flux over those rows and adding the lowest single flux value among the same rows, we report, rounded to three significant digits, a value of 21.4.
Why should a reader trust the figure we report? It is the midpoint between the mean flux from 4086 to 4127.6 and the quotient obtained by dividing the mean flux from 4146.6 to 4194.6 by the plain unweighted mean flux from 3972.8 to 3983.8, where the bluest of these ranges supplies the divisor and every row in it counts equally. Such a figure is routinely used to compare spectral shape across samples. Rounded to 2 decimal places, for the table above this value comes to 6.39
